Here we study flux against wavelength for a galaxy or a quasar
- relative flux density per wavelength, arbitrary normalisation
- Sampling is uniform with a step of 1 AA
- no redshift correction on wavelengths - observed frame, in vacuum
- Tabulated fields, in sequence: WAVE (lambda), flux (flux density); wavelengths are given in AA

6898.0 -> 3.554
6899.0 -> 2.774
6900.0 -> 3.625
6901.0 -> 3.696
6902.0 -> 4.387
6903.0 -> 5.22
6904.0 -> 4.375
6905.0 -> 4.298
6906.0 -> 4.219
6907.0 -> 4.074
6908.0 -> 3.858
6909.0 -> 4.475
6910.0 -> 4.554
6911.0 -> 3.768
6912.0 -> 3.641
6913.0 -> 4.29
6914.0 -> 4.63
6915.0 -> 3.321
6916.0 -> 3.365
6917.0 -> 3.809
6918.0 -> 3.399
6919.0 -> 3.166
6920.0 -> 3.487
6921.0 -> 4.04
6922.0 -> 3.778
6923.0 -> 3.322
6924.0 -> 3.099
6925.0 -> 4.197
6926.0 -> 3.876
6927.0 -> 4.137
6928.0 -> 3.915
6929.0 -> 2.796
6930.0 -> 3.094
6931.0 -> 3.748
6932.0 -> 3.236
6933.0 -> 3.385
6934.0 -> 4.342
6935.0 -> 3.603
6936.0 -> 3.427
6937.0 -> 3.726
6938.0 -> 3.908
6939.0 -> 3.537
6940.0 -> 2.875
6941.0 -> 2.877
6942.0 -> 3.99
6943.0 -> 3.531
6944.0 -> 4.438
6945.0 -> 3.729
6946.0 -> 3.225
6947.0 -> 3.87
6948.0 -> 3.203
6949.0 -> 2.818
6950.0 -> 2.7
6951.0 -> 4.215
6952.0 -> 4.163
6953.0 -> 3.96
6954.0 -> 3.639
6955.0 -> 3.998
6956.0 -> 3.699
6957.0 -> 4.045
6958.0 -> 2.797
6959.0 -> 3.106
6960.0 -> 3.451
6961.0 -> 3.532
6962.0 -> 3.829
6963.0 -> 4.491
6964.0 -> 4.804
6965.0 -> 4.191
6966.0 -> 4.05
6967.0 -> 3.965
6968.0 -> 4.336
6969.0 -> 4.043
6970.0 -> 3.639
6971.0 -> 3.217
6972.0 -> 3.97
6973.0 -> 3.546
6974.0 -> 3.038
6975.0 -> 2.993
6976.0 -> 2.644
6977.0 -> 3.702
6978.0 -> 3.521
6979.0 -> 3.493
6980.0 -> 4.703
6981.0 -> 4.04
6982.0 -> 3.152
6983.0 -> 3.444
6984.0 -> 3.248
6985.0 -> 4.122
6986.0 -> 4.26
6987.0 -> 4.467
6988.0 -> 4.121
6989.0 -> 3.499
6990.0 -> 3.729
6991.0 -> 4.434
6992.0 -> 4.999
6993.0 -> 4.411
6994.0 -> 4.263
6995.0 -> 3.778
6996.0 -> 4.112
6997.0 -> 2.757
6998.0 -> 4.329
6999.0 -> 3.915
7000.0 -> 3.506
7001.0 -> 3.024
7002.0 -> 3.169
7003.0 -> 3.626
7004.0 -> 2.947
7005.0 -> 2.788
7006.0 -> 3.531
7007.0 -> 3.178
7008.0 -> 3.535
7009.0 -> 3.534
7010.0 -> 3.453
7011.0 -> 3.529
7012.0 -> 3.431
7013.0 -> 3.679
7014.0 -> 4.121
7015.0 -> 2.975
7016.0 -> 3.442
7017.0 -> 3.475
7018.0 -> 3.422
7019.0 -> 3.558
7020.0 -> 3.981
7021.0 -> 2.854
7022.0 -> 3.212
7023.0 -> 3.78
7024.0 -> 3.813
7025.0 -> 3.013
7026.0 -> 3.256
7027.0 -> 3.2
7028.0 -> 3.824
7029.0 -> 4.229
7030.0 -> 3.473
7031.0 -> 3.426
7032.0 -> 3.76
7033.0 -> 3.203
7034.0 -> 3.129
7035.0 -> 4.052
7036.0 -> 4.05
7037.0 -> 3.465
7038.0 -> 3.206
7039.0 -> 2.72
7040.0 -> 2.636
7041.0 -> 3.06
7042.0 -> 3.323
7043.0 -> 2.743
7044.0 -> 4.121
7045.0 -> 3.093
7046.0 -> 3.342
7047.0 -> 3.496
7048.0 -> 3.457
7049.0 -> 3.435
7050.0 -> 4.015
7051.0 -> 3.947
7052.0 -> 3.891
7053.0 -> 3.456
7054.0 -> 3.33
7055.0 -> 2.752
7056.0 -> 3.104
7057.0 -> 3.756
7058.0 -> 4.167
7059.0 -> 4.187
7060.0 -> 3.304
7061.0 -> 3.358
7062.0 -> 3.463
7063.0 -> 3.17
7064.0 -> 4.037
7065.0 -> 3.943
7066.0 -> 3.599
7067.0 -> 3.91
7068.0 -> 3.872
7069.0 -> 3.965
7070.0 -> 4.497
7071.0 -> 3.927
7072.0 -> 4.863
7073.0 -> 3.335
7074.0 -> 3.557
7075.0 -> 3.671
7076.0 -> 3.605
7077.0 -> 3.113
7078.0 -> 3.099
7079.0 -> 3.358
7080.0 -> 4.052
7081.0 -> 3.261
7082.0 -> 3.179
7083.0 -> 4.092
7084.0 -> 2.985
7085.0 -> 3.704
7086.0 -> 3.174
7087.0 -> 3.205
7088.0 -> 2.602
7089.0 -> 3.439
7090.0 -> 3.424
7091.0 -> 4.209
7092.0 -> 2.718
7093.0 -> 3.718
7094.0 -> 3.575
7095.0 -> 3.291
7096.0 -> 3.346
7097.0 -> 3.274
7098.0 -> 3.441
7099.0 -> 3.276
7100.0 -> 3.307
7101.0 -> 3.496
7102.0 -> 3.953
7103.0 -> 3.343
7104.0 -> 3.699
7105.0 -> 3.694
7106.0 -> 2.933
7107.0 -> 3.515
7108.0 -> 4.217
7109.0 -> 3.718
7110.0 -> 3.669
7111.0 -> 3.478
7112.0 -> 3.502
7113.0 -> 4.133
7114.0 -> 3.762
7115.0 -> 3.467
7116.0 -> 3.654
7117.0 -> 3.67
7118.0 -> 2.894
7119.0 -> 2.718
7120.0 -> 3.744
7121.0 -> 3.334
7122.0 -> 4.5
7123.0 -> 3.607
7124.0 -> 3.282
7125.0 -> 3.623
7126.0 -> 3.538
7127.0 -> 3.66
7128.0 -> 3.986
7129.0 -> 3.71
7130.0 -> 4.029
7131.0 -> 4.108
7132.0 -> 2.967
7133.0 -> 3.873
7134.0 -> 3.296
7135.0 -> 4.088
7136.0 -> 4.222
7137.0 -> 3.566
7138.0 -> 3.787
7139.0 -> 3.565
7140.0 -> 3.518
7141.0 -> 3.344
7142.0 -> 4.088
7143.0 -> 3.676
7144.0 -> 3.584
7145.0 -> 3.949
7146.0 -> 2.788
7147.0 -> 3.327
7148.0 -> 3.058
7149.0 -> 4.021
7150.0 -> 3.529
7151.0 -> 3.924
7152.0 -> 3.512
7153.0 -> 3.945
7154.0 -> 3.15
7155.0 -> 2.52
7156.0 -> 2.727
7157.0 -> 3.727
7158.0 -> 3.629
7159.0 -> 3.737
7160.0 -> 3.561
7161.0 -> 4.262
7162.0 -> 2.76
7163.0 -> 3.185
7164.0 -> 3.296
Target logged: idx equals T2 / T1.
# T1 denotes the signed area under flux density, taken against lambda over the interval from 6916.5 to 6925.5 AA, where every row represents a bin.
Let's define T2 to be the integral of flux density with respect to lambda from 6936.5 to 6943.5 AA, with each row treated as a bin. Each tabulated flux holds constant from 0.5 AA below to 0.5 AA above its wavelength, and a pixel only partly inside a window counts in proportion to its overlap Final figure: 0.8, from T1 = 32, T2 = 24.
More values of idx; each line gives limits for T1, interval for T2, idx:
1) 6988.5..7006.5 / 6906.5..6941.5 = 1.9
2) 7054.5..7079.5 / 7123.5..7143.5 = 0.8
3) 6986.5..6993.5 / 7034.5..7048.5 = 1.6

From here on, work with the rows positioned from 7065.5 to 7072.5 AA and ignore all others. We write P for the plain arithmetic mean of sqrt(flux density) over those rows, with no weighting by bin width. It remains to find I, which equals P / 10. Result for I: 0.202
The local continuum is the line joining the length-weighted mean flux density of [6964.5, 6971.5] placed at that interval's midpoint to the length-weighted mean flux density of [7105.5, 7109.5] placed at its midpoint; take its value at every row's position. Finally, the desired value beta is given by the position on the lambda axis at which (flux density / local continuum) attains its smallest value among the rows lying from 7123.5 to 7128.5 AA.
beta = 7124.0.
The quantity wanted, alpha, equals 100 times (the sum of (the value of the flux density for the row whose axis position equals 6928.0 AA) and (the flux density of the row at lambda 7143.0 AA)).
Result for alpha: 759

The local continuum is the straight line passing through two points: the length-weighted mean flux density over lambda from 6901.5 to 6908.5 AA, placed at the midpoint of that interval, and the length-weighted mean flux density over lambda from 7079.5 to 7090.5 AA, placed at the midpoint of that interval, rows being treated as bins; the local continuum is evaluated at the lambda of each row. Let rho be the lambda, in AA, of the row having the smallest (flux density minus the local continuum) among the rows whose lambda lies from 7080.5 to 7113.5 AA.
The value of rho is 7088.0 AA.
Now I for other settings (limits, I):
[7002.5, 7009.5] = 0.182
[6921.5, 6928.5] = 0.194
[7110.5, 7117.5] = 0.191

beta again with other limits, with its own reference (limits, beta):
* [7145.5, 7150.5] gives 7146.0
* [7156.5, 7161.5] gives 7160.0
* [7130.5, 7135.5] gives 7132.0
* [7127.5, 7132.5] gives 7132.0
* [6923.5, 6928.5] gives 6924.0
